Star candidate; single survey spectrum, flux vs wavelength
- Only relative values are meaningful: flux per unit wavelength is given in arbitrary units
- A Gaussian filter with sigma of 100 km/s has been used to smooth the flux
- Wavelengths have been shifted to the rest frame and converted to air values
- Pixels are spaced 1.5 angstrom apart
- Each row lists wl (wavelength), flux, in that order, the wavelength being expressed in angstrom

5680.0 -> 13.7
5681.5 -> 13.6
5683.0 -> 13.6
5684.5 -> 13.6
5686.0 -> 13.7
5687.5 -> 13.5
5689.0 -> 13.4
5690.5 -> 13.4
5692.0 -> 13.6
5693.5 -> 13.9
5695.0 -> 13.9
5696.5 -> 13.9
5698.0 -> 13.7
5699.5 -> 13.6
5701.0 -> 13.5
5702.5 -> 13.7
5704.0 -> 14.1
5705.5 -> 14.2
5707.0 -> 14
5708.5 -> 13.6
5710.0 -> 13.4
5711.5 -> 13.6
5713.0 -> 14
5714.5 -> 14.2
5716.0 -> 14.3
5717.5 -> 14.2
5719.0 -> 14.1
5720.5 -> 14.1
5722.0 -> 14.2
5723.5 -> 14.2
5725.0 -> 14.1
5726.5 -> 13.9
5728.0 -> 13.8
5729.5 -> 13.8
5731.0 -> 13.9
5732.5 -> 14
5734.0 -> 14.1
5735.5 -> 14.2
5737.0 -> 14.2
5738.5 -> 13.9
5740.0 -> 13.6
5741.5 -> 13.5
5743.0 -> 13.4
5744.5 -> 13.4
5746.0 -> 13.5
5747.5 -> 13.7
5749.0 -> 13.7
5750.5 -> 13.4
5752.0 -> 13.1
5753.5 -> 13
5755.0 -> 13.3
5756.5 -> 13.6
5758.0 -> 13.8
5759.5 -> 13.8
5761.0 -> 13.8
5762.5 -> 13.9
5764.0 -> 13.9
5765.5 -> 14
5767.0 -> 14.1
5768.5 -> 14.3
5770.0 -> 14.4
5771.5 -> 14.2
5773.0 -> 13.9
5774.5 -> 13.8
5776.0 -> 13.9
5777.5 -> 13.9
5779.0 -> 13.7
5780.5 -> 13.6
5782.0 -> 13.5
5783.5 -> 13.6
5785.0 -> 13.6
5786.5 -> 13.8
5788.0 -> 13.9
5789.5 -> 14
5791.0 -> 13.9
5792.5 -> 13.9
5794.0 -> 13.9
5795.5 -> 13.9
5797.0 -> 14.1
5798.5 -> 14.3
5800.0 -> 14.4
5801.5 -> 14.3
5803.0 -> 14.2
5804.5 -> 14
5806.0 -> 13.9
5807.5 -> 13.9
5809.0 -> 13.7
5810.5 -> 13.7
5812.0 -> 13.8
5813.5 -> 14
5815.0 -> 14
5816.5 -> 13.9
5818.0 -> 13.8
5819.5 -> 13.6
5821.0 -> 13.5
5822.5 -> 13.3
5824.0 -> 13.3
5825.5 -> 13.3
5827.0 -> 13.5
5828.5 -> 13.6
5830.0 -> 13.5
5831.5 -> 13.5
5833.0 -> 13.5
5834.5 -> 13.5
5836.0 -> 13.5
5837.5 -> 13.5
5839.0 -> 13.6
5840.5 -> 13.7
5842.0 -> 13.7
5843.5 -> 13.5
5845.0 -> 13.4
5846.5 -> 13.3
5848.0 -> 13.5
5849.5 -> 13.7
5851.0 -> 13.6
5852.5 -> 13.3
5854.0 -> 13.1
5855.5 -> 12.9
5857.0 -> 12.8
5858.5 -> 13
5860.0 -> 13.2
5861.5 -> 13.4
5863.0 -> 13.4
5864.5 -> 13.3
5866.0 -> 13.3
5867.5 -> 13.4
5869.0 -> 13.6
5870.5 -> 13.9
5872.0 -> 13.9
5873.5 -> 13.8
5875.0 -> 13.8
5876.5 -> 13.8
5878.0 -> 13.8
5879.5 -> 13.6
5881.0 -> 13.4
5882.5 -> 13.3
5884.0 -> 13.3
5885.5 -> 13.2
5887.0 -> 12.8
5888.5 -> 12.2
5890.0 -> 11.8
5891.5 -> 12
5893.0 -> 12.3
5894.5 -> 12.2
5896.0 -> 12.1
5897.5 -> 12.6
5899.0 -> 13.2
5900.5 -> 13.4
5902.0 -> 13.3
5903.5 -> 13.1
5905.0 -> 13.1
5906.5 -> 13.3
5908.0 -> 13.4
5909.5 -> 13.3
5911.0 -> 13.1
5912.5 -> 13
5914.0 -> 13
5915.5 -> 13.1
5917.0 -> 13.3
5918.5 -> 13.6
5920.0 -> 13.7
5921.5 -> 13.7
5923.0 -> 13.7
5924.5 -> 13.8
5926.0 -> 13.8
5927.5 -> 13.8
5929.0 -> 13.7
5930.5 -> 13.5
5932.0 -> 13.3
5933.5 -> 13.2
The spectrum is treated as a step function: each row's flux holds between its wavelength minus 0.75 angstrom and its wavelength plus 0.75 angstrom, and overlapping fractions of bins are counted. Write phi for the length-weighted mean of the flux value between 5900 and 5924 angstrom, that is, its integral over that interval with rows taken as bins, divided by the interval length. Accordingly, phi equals 13.3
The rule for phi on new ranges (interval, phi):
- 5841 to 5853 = 13.5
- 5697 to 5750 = 13.9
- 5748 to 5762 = 13.5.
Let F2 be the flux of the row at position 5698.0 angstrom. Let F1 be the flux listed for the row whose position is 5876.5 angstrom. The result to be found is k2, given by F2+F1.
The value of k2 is 27.5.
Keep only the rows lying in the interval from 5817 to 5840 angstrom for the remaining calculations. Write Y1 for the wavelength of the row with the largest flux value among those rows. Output 5818.0 angstrom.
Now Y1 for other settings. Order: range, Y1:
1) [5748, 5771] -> 5770.0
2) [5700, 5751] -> 5716.0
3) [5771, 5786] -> 5771.5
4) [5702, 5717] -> 5716.0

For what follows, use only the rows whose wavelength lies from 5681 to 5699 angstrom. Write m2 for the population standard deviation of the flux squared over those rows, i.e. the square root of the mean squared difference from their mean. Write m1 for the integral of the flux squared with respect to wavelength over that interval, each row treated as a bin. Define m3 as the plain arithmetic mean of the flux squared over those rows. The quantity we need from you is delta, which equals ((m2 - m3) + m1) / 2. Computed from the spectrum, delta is 1586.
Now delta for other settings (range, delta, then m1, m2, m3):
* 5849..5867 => 1495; 3159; 6.8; 176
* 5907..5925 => 1527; 3226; 7.7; 179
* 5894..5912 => 1448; 3054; 11.1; 169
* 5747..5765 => 1574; 3325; 8.0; 185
